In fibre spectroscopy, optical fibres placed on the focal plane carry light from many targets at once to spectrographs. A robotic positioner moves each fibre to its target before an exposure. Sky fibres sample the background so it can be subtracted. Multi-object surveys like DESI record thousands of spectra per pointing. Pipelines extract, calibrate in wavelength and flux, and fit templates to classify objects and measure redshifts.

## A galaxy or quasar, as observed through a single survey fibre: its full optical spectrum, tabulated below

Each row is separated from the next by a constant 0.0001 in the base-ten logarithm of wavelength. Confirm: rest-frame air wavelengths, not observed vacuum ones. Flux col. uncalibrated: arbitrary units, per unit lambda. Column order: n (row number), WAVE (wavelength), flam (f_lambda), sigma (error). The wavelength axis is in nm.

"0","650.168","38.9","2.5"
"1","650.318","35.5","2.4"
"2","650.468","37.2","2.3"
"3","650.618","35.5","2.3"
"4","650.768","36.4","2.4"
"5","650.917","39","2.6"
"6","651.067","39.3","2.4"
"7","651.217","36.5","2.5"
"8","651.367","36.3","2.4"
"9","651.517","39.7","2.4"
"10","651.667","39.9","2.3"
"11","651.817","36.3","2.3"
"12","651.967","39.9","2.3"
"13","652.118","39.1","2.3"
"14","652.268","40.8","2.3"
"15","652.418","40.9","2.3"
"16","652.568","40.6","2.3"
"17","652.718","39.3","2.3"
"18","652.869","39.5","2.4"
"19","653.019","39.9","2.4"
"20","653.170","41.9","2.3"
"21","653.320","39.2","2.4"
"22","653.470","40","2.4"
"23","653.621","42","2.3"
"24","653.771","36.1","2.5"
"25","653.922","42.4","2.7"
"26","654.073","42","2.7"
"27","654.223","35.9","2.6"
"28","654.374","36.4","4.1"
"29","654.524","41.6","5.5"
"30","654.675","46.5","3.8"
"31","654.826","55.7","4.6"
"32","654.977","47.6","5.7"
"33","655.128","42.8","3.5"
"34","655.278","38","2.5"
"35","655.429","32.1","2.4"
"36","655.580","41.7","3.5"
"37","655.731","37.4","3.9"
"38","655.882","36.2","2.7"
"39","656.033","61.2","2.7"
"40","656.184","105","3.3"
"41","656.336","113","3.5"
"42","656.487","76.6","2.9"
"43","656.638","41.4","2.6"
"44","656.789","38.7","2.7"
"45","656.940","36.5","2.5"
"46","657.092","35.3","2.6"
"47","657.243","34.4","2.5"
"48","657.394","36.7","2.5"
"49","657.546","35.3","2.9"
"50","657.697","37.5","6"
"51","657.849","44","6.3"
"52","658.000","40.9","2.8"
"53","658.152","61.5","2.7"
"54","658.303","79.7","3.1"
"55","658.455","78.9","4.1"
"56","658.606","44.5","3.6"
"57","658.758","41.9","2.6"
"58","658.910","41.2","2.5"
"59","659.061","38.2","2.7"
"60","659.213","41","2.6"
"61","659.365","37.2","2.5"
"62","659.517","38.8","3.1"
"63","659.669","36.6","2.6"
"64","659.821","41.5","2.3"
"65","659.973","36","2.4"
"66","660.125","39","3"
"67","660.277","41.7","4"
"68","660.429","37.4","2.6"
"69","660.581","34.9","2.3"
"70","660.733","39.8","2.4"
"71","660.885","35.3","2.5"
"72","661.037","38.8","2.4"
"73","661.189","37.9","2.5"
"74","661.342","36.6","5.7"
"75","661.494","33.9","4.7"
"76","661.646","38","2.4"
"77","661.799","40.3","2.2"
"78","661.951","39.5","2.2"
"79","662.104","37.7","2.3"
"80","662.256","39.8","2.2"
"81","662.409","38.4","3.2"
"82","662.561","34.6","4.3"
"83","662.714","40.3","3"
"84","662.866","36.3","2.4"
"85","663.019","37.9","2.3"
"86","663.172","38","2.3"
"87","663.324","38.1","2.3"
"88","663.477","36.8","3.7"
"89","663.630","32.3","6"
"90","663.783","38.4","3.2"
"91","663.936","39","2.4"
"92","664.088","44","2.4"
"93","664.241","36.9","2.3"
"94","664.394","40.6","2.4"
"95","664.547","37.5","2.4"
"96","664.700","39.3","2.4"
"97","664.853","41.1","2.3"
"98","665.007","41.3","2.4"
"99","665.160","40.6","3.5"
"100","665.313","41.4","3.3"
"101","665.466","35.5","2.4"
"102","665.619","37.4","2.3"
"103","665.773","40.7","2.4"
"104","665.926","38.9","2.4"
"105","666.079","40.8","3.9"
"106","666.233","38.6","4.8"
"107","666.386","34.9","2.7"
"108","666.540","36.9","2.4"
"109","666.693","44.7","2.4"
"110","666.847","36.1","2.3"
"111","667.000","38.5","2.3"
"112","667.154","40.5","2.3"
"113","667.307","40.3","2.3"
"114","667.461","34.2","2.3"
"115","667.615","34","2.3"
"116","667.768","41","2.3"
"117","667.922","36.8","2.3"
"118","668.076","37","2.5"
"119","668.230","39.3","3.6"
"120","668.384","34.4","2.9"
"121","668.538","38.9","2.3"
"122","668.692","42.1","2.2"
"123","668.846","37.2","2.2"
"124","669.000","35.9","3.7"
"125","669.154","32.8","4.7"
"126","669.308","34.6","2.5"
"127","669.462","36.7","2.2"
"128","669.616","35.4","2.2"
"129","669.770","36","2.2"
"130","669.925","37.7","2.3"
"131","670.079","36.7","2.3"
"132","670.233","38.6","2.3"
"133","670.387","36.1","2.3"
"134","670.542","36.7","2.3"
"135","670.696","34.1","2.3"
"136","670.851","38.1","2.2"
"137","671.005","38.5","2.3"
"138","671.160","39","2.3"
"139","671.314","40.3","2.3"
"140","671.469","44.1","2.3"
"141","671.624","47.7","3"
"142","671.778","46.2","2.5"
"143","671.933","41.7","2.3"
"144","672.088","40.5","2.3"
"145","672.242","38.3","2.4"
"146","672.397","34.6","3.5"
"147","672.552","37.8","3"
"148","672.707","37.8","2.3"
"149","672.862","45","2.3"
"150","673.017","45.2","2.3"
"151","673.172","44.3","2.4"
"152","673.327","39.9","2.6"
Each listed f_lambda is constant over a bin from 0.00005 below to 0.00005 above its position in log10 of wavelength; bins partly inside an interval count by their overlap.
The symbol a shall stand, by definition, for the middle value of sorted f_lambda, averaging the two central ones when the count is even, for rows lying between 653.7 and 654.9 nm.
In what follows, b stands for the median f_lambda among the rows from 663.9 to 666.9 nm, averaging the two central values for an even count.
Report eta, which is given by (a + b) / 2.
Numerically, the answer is 40.5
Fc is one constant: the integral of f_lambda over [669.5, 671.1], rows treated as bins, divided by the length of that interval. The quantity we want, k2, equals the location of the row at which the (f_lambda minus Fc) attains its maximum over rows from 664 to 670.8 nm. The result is 666.693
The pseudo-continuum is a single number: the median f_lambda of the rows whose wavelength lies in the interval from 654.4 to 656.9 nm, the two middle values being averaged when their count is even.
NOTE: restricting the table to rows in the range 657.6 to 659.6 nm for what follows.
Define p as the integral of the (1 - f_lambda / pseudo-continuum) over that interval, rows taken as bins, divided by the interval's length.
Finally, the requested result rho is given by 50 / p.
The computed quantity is -373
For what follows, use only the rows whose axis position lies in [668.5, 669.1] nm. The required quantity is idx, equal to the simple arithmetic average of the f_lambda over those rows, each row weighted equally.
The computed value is 39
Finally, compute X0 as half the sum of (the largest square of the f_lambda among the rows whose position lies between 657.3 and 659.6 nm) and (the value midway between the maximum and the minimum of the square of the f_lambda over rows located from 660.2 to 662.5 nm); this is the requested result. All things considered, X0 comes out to 3898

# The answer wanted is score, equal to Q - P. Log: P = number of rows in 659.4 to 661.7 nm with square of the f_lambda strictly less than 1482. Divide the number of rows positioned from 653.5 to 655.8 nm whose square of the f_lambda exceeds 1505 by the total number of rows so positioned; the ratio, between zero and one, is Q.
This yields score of -8.4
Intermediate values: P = 9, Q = 0.60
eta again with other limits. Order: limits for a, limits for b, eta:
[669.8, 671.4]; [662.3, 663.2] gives 37.9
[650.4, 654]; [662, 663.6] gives 38.7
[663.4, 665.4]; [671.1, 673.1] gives 39.9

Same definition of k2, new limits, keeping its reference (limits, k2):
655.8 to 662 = 656.336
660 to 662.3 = 660.277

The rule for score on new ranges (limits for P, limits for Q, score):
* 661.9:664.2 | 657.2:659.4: -9.4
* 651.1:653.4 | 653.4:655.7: -2.3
